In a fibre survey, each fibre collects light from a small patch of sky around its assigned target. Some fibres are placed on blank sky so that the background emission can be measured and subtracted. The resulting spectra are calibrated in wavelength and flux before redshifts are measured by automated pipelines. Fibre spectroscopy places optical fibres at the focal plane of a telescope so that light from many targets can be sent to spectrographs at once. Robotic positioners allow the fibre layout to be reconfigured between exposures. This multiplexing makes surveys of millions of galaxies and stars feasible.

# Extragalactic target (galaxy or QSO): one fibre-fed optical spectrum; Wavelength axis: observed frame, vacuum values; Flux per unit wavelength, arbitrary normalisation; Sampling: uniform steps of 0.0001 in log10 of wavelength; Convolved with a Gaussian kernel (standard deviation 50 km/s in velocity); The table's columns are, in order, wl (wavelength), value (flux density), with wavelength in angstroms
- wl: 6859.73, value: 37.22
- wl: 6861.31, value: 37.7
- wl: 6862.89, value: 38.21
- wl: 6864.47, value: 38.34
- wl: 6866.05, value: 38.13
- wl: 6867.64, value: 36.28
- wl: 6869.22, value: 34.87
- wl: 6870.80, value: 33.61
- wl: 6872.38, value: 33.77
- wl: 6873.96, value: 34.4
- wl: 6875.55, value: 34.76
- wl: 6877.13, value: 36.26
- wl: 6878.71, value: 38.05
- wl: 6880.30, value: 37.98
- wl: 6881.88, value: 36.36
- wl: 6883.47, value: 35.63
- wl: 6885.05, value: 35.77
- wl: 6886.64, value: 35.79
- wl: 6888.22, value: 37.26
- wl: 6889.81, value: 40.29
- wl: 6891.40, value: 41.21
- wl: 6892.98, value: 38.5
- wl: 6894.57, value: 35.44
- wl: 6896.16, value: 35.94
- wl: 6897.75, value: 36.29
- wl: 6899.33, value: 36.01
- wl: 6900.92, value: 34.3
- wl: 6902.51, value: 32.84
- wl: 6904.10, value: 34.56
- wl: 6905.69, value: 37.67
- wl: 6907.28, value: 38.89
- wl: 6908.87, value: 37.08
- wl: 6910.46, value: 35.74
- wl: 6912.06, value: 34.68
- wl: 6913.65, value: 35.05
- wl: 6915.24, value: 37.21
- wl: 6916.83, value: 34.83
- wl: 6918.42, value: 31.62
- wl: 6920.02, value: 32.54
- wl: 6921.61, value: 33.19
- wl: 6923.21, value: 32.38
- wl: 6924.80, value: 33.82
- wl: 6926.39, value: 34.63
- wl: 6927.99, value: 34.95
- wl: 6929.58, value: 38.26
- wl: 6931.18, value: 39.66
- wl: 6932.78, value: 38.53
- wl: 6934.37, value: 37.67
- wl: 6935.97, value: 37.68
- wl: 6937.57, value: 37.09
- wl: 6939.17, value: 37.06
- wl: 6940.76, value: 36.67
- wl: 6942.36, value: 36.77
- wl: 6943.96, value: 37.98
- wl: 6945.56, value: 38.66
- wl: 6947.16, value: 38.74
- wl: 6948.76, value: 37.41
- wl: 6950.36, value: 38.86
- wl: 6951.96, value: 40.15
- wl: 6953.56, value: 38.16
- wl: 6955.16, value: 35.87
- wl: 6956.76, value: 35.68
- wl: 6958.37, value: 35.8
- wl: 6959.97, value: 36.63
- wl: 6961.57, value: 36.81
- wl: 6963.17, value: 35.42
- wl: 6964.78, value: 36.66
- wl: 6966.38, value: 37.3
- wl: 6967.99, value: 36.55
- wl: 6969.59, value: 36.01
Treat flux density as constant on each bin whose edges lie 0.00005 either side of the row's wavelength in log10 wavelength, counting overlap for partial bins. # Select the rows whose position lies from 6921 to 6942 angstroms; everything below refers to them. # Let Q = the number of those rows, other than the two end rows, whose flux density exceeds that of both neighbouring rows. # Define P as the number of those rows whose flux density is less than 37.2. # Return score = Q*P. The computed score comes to 16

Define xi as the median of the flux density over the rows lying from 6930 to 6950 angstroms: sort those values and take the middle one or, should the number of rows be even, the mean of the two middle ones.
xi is 37.7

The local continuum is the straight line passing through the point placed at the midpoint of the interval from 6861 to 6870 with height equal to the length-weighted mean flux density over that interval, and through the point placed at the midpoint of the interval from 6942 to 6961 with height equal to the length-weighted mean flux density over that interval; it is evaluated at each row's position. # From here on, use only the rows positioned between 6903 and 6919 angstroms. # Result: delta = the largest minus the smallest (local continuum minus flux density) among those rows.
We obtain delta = 7.32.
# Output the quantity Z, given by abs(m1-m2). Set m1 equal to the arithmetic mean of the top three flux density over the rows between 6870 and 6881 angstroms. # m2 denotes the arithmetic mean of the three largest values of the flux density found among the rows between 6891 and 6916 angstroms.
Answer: 2.1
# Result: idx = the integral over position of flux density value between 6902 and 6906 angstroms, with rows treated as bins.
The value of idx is 139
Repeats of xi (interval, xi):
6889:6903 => 36.0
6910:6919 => 34.9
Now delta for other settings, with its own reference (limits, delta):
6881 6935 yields 9.70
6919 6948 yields 7.25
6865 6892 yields 7.51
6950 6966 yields 4.78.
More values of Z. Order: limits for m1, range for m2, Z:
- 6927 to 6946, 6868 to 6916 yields 1.2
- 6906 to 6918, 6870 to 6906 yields 2.3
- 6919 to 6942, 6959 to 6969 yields 1.9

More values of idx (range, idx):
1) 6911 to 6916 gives 178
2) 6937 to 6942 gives 185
